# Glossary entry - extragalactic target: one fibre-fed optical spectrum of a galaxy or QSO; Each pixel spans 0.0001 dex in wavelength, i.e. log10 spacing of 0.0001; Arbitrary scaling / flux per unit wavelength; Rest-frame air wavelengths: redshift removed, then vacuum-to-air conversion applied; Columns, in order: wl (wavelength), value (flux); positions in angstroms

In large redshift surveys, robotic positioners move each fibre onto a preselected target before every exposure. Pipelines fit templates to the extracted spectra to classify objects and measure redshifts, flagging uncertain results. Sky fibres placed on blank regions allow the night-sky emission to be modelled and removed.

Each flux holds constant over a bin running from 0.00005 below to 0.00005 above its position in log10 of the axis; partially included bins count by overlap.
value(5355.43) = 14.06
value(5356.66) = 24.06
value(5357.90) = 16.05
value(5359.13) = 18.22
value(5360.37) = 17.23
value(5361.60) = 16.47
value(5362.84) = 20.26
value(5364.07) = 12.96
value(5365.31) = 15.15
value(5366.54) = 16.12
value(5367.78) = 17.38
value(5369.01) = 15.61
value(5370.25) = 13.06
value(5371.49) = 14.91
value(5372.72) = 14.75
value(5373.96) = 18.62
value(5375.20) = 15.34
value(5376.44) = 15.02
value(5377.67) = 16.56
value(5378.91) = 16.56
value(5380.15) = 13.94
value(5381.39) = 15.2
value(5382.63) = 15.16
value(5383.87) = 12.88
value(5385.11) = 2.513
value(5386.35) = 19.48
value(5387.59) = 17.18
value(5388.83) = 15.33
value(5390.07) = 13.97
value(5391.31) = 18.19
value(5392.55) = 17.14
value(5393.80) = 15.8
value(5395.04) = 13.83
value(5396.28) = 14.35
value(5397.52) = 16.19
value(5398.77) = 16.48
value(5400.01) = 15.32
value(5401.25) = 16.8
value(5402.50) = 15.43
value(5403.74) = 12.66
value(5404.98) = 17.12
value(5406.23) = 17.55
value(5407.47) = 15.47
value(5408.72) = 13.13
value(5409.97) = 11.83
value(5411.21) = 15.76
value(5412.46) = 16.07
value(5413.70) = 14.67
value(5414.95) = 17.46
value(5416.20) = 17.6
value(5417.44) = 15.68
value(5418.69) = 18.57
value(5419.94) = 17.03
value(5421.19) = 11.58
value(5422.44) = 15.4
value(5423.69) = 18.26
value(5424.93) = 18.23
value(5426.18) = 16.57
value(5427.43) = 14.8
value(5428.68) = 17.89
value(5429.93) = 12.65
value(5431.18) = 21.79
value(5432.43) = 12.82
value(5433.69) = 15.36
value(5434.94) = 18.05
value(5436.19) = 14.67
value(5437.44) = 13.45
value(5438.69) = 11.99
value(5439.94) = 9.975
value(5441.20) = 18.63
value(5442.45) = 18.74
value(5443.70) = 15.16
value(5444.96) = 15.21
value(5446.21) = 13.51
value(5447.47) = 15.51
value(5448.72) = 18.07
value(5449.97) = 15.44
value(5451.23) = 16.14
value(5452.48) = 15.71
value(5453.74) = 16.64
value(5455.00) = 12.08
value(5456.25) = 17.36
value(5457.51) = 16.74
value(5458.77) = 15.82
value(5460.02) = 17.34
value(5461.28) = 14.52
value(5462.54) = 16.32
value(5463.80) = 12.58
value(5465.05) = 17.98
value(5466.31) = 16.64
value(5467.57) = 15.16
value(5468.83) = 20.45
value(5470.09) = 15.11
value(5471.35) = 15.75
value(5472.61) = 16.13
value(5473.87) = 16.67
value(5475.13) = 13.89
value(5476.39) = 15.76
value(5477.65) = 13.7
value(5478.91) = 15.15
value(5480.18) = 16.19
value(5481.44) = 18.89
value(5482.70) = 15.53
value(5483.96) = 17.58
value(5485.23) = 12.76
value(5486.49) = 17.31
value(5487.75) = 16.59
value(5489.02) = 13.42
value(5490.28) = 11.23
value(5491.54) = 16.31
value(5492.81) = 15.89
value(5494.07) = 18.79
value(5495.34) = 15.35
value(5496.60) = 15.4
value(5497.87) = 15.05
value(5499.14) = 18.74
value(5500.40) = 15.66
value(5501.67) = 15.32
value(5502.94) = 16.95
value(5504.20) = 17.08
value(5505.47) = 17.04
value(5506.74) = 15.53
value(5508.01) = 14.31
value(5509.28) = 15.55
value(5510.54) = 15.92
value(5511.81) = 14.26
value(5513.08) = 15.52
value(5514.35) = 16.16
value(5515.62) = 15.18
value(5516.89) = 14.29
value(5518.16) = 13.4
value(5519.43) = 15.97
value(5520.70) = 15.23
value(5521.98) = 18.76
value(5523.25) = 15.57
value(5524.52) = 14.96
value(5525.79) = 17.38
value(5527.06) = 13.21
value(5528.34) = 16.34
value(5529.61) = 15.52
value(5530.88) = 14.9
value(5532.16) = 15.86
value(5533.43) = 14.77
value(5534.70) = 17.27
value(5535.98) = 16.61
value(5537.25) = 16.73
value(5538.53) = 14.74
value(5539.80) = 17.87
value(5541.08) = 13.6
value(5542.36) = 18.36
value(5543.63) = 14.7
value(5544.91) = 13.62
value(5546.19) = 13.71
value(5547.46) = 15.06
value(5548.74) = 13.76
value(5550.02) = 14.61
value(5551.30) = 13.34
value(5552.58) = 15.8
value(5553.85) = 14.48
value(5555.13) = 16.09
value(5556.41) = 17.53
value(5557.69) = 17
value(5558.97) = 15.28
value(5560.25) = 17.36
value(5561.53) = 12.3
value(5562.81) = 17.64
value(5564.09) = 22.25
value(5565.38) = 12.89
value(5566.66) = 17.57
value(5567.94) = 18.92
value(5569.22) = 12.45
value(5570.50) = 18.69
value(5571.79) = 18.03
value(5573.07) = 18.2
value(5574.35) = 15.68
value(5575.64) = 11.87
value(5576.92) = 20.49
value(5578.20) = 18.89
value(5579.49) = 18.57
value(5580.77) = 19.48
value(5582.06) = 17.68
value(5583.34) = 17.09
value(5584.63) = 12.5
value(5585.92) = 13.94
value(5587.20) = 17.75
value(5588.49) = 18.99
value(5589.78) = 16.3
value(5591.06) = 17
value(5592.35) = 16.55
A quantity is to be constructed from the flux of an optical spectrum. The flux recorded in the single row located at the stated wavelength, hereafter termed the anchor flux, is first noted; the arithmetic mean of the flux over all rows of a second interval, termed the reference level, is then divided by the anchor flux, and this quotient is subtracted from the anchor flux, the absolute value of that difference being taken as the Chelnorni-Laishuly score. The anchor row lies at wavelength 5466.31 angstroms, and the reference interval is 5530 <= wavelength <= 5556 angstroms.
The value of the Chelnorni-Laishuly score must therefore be 15.7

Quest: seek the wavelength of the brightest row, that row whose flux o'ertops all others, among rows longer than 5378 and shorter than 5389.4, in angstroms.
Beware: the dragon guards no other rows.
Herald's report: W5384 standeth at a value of 5386.35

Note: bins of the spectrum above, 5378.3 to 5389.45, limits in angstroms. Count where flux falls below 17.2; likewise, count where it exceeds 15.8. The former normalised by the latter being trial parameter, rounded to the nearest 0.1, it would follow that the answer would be 2.7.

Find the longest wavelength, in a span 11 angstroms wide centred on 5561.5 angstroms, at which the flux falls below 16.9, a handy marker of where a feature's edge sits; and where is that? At 5565.38 angstroms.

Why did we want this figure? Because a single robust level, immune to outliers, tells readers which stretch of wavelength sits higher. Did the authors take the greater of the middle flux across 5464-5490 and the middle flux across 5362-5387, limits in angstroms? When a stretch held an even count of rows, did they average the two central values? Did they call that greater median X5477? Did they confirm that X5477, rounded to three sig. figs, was 15.9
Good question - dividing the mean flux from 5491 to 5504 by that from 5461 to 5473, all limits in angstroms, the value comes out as 1.02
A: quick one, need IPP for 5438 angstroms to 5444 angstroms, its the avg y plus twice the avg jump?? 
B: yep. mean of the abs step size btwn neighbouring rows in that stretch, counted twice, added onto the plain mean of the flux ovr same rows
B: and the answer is 22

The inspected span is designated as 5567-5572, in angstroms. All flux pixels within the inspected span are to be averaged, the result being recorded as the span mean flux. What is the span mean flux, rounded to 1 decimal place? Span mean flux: 17.0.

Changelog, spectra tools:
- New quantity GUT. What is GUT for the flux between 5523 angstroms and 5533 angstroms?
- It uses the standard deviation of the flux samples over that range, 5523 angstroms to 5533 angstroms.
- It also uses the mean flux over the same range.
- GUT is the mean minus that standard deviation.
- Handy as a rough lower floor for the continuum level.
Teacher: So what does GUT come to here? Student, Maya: 14.3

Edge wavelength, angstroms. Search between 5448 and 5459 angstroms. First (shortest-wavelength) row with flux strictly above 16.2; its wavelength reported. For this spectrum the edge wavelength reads 5448.72 angstroms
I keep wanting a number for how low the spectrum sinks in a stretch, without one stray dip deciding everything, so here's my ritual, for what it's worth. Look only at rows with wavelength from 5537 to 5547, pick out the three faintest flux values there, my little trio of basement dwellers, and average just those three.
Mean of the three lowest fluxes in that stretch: 13.6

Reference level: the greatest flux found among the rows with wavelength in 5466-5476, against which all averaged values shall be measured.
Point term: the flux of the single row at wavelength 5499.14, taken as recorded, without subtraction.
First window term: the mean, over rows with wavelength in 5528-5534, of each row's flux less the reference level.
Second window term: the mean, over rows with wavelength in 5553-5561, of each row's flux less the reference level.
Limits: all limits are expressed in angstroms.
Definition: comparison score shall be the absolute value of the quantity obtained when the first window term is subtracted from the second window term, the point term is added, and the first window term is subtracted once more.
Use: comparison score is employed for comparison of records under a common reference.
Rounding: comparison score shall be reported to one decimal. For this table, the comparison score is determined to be 24.5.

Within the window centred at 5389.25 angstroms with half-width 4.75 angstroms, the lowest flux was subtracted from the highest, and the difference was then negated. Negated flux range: -17.0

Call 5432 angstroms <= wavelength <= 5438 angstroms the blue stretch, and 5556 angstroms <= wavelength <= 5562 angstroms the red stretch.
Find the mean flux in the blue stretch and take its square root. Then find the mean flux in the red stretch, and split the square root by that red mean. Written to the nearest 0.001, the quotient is 0.243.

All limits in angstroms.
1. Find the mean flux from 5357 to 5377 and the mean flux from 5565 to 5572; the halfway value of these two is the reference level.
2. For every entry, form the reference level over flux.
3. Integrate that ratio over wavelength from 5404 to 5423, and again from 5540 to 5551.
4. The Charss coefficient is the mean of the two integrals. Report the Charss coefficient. 16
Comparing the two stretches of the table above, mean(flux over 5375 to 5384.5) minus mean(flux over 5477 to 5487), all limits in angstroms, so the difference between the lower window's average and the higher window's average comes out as -0.8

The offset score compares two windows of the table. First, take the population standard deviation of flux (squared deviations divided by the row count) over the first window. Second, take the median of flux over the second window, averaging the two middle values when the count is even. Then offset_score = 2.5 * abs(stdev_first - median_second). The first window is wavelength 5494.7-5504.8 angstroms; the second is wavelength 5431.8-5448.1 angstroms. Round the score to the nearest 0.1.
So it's 34.9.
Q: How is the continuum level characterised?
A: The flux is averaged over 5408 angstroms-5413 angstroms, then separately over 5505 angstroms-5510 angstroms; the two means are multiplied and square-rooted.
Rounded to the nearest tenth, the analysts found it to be 14.9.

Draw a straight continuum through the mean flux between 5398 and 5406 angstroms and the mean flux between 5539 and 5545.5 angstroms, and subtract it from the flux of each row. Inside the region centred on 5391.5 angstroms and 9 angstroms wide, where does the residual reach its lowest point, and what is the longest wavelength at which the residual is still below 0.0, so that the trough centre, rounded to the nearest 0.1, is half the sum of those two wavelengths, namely 5395.0 angstroms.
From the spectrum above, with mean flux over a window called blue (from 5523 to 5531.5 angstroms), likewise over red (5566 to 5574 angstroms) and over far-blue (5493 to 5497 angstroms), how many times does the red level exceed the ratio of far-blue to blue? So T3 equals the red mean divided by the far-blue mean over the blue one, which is 16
